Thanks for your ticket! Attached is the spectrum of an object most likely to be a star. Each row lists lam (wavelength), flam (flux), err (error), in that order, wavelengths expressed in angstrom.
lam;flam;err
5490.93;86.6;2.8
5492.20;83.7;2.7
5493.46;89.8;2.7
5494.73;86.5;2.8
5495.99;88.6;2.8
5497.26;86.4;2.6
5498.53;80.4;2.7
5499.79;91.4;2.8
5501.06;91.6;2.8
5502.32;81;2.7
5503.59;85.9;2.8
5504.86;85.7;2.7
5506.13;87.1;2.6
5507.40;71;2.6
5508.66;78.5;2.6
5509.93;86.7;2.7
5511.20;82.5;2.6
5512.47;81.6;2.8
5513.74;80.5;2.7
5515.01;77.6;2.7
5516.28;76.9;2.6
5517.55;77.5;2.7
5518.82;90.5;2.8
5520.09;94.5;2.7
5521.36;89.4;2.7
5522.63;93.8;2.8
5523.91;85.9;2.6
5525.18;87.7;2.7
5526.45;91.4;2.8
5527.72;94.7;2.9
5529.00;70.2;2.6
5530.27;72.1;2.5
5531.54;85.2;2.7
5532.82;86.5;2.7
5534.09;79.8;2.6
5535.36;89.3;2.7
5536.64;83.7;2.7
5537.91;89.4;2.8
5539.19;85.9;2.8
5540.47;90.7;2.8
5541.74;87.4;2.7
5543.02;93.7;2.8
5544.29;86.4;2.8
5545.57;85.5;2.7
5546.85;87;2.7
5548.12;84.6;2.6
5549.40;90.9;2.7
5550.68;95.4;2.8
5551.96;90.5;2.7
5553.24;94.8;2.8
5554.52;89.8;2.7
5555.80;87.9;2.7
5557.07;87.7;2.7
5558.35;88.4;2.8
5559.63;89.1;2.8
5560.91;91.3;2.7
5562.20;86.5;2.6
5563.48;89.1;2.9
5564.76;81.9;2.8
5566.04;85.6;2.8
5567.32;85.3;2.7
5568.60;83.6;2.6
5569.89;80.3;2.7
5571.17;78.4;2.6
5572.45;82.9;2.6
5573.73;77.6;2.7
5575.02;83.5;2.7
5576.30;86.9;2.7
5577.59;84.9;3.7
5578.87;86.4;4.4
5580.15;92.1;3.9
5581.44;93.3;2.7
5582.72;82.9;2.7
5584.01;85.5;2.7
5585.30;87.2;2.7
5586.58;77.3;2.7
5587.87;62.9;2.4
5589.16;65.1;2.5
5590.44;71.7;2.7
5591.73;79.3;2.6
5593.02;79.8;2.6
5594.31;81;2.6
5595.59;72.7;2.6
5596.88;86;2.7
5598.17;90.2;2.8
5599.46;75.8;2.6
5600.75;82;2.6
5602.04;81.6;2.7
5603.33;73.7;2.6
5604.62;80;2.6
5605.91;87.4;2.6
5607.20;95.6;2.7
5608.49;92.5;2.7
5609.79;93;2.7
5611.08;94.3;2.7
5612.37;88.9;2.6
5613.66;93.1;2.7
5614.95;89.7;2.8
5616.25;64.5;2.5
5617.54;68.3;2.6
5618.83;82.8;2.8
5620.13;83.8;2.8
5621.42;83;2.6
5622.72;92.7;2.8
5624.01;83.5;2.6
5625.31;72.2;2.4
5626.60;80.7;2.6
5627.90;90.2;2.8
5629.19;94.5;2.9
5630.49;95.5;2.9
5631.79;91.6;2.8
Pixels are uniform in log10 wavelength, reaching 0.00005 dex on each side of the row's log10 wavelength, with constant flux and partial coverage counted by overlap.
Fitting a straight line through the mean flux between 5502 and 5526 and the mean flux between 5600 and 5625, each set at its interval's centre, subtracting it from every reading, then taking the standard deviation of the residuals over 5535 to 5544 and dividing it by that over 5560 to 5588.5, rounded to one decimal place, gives 0.5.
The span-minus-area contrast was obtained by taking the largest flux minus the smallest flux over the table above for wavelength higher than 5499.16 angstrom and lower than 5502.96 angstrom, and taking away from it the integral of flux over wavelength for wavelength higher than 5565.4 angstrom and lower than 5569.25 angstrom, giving -316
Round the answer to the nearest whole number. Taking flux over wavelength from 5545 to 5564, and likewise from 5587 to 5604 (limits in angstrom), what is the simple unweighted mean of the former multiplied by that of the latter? 6876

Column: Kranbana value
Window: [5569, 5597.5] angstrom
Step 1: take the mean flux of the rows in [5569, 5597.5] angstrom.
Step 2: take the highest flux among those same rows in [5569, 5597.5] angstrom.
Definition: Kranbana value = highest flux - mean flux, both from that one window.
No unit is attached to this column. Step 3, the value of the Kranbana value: 12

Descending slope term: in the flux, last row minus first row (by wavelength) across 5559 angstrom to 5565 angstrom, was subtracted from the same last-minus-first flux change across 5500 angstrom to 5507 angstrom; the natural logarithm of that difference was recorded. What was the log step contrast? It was 1.0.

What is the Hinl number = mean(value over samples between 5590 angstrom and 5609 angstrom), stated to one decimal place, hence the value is 82.0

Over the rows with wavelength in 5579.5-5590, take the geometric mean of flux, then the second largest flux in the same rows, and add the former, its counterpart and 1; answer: 173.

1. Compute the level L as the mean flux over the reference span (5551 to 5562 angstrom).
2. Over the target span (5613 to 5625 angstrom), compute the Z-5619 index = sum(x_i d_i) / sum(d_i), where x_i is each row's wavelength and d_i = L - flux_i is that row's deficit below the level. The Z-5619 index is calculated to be 5618.4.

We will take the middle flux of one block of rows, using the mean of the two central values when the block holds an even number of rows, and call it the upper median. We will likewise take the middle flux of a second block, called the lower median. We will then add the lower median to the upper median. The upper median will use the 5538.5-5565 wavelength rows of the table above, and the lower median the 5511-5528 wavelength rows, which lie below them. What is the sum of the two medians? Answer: 175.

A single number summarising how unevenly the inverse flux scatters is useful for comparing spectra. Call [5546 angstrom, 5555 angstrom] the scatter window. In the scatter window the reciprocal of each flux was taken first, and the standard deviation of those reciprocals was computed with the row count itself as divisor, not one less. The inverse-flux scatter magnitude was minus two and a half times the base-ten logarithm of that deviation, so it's 8.4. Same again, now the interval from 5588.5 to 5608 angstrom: 7.3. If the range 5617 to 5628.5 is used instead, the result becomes 7.3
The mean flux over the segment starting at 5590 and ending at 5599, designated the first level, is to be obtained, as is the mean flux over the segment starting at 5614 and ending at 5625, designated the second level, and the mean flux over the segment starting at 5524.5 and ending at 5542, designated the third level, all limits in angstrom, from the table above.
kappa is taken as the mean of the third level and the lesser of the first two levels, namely 82.7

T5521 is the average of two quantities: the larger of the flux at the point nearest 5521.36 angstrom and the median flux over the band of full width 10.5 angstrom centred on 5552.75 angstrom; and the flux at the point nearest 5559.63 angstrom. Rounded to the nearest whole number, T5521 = 90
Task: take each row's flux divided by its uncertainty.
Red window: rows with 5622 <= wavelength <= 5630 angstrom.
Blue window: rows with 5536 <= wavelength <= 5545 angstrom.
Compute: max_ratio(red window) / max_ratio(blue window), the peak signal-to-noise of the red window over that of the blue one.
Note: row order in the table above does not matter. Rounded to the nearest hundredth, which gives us 0.99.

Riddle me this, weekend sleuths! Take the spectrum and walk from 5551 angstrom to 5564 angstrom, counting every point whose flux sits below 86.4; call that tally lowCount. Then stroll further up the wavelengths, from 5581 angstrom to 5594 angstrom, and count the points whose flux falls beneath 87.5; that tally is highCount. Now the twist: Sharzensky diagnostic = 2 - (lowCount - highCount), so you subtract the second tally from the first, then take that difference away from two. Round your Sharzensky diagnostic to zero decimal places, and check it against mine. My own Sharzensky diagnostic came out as 11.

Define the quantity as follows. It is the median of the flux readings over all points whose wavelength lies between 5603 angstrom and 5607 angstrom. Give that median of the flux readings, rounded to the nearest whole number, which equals 80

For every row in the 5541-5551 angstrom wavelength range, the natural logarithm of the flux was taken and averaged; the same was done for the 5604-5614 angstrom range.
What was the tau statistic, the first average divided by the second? 1.00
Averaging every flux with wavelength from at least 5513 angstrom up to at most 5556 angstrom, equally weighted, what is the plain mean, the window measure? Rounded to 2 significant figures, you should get 87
